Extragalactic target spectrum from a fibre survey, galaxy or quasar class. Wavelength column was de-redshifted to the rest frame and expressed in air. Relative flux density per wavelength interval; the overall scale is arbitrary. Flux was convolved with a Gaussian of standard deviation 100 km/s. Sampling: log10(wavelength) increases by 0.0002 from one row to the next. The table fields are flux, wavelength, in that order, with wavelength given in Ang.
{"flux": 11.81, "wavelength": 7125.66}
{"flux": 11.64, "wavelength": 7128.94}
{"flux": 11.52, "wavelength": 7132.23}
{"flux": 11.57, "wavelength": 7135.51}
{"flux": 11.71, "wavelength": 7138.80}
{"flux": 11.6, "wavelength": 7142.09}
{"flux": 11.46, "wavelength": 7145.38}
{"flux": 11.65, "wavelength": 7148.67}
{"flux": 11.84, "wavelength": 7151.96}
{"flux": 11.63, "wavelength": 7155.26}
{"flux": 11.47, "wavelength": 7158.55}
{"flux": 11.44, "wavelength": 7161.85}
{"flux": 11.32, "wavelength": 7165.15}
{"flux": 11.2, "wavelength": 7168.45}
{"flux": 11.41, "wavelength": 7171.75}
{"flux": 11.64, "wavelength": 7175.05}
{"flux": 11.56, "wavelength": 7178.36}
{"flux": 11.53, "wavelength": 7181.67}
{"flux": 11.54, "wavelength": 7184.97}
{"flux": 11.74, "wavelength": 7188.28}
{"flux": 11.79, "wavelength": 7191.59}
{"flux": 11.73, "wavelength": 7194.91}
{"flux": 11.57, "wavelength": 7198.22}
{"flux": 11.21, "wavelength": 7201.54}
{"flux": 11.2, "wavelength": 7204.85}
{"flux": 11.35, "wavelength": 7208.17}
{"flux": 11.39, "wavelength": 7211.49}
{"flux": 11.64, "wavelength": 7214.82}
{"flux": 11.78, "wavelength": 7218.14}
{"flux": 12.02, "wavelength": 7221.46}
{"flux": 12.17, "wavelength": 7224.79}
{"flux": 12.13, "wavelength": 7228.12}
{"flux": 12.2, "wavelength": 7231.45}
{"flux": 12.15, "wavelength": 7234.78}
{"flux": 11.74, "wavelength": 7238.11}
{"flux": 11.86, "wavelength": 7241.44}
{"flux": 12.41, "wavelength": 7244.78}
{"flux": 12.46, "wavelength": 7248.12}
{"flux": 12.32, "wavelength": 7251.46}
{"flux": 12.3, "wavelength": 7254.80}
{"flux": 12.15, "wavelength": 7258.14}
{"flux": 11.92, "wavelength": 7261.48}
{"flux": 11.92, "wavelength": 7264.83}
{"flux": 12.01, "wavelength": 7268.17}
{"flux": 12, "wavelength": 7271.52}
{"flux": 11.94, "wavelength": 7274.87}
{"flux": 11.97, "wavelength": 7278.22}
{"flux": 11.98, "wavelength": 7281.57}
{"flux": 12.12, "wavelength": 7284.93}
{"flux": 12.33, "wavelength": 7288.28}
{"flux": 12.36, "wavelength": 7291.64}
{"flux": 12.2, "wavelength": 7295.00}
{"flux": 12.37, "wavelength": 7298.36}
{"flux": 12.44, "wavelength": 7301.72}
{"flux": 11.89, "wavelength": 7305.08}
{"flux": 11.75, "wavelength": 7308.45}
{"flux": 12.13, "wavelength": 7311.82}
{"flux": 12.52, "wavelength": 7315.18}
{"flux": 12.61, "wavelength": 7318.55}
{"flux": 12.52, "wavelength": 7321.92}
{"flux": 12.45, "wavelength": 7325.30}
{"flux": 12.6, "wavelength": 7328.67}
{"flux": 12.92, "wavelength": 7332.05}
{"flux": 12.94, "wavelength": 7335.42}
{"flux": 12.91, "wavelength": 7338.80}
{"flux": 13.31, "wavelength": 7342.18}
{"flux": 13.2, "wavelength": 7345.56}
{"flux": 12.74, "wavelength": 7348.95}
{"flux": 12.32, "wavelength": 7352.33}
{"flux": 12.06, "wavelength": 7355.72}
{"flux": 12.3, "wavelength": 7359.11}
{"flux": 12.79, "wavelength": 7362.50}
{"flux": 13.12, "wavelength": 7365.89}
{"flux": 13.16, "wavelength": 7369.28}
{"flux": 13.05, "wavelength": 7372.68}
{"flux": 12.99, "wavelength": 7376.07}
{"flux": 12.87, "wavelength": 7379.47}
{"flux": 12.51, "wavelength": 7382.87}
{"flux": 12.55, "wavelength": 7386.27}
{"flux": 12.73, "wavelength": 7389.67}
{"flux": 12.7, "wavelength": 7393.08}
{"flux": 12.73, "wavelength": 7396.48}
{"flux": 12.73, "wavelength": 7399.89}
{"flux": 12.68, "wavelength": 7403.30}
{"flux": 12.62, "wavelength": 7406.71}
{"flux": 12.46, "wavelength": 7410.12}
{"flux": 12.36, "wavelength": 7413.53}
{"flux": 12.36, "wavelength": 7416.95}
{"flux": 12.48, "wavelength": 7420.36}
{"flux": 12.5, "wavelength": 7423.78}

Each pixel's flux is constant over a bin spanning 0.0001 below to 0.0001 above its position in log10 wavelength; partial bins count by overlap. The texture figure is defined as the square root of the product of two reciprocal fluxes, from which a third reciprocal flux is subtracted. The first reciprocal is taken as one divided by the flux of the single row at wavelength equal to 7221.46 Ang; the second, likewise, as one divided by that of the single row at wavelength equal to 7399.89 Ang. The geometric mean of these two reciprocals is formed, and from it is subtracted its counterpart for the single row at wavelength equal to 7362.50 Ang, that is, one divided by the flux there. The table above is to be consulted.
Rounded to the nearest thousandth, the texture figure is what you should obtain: 0.003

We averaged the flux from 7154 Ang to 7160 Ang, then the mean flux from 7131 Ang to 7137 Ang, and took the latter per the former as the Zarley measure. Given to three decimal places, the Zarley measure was 1.000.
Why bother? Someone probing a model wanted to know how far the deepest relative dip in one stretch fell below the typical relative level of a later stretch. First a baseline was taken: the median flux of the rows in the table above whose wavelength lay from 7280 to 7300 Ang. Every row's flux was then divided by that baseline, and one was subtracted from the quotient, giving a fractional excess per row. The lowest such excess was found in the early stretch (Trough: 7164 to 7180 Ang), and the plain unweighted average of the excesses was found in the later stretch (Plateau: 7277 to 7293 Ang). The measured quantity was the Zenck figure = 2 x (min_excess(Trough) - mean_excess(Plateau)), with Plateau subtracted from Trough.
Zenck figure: -0.16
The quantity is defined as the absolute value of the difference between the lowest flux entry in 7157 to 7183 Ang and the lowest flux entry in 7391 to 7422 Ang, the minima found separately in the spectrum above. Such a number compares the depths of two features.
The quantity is 1.2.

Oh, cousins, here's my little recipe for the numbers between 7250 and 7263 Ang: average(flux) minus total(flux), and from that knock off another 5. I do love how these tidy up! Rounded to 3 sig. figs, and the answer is -41.5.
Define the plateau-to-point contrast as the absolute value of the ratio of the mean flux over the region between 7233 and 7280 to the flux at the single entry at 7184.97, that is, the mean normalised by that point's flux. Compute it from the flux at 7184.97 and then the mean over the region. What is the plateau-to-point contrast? 1.047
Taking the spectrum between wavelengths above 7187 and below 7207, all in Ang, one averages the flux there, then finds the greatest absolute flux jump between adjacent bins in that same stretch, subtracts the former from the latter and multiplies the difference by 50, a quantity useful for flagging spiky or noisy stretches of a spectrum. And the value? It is -559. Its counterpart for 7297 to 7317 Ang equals -582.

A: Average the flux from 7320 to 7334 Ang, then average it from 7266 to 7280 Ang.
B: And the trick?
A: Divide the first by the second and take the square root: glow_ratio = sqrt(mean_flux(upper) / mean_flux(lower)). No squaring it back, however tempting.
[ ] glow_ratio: 1.03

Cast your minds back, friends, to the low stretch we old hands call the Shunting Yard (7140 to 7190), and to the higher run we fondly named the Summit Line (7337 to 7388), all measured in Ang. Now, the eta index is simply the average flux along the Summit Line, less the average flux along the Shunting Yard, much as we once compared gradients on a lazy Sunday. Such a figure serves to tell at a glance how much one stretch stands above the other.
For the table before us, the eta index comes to 1.3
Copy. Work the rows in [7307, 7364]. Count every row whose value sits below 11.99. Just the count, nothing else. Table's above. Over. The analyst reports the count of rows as 1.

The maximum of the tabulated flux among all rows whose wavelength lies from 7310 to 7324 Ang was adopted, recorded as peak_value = 12.61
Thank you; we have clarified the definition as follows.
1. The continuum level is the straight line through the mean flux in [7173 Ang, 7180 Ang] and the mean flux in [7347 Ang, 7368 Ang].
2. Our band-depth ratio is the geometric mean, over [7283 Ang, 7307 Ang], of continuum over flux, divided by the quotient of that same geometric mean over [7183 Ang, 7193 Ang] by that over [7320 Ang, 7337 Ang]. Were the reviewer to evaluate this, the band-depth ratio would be 0.98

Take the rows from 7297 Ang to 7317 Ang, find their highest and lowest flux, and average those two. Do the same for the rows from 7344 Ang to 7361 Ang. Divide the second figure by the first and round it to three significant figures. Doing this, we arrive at 1.04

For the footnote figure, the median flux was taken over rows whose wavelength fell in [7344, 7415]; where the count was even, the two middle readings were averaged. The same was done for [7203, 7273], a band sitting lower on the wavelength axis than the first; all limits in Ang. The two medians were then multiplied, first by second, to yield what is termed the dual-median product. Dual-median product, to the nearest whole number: 153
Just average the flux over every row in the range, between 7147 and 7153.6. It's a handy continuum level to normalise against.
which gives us 11.75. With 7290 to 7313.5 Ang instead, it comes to 12.16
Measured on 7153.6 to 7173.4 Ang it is 11.41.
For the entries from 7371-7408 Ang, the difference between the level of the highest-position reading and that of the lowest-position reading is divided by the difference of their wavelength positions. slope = -0.01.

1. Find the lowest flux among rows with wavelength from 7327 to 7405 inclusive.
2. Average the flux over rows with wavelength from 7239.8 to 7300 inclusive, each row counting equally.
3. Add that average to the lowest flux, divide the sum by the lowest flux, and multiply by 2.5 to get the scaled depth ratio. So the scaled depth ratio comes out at 5.02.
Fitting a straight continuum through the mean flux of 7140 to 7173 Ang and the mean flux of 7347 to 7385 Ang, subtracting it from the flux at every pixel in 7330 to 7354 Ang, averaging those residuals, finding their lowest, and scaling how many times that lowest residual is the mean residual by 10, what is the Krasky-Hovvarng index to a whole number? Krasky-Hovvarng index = -10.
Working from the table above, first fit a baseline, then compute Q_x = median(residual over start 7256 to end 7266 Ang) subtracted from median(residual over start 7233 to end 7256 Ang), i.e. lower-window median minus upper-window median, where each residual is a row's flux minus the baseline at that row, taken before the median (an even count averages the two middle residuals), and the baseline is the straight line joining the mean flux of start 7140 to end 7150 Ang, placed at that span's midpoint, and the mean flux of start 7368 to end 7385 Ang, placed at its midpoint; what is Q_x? 0.42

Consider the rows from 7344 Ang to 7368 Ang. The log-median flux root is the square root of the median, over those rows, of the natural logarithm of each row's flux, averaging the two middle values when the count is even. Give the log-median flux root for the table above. 1.60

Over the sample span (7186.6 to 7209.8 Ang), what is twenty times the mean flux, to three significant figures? 230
